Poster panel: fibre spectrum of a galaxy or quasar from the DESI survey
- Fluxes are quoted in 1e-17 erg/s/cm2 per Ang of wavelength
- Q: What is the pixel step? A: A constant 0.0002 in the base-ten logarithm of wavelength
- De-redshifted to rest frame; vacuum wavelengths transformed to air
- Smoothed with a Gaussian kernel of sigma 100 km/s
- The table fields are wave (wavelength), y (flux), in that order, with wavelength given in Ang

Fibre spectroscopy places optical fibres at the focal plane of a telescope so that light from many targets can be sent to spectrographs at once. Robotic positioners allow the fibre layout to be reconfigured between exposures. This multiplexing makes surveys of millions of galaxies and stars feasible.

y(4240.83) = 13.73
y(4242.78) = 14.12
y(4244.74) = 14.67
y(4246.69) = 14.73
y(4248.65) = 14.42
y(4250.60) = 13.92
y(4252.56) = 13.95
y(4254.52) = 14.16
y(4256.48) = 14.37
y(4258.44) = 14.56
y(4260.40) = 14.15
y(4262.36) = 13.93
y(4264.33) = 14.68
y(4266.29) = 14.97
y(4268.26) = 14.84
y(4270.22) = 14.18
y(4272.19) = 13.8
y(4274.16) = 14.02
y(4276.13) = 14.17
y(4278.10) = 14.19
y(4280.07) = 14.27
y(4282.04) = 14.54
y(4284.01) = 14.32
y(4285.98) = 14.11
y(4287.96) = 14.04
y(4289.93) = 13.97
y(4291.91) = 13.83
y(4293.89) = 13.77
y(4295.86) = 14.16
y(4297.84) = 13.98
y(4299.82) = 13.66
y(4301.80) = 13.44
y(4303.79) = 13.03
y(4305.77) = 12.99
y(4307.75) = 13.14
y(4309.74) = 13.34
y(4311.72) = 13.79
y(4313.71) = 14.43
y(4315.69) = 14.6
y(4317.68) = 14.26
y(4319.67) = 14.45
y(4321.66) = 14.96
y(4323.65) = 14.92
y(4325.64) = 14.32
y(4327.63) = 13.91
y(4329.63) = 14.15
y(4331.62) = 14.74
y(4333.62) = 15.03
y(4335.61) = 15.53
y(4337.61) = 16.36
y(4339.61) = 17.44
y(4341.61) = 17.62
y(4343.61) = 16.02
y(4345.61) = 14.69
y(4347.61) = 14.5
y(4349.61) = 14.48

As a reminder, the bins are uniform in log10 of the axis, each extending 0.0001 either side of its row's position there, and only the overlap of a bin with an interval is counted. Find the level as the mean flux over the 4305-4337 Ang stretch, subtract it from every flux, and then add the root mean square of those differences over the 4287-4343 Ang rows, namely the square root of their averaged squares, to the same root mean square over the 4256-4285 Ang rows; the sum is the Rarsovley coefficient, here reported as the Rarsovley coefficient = 1.46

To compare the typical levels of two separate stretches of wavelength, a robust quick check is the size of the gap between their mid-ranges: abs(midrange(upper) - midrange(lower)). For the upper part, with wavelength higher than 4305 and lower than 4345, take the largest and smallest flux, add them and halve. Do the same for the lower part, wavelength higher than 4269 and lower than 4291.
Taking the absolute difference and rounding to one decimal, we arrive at 1.1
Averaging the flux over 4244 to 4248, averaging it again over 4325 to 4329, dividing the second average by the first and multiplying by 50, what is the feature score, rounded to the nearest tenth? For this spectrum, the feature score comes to 48.0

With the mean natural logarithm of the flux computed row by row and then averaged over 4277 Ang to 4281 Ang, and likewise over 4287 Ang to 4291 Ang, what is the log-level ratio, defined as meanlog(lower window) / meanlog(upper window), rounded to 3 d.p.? 1.006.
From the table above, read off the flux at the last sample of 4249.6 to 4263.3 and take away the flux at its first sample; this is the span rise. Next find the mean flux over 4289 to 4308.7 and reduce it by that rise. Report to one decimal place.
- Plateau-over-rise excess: 13.6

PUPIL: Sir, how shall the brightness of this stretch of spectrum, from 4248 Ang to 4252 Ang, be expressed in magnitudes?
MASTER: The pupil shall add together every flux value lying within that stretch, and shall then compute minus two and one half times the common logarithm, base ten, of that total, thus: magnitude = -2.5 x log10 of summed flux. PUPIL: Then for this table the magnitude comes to -3.63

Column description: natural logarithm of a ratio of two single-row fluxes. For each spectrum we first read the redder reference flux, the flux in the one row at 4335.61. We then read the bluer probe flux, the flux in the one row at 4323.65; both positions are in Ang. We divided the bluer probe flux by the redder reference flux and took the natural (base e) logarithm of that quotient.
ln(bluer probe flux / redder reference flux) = -0.04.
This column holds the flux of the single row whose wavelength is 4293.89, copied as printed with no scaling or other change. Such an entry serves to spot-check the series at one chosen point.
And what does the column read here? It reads 13.77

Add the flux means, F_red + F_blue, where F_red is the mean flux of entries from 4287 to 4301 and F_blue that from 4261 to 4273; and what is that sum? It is 28.3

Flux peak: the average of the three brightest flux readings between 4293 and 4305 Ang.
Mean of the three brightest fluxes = 14.0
